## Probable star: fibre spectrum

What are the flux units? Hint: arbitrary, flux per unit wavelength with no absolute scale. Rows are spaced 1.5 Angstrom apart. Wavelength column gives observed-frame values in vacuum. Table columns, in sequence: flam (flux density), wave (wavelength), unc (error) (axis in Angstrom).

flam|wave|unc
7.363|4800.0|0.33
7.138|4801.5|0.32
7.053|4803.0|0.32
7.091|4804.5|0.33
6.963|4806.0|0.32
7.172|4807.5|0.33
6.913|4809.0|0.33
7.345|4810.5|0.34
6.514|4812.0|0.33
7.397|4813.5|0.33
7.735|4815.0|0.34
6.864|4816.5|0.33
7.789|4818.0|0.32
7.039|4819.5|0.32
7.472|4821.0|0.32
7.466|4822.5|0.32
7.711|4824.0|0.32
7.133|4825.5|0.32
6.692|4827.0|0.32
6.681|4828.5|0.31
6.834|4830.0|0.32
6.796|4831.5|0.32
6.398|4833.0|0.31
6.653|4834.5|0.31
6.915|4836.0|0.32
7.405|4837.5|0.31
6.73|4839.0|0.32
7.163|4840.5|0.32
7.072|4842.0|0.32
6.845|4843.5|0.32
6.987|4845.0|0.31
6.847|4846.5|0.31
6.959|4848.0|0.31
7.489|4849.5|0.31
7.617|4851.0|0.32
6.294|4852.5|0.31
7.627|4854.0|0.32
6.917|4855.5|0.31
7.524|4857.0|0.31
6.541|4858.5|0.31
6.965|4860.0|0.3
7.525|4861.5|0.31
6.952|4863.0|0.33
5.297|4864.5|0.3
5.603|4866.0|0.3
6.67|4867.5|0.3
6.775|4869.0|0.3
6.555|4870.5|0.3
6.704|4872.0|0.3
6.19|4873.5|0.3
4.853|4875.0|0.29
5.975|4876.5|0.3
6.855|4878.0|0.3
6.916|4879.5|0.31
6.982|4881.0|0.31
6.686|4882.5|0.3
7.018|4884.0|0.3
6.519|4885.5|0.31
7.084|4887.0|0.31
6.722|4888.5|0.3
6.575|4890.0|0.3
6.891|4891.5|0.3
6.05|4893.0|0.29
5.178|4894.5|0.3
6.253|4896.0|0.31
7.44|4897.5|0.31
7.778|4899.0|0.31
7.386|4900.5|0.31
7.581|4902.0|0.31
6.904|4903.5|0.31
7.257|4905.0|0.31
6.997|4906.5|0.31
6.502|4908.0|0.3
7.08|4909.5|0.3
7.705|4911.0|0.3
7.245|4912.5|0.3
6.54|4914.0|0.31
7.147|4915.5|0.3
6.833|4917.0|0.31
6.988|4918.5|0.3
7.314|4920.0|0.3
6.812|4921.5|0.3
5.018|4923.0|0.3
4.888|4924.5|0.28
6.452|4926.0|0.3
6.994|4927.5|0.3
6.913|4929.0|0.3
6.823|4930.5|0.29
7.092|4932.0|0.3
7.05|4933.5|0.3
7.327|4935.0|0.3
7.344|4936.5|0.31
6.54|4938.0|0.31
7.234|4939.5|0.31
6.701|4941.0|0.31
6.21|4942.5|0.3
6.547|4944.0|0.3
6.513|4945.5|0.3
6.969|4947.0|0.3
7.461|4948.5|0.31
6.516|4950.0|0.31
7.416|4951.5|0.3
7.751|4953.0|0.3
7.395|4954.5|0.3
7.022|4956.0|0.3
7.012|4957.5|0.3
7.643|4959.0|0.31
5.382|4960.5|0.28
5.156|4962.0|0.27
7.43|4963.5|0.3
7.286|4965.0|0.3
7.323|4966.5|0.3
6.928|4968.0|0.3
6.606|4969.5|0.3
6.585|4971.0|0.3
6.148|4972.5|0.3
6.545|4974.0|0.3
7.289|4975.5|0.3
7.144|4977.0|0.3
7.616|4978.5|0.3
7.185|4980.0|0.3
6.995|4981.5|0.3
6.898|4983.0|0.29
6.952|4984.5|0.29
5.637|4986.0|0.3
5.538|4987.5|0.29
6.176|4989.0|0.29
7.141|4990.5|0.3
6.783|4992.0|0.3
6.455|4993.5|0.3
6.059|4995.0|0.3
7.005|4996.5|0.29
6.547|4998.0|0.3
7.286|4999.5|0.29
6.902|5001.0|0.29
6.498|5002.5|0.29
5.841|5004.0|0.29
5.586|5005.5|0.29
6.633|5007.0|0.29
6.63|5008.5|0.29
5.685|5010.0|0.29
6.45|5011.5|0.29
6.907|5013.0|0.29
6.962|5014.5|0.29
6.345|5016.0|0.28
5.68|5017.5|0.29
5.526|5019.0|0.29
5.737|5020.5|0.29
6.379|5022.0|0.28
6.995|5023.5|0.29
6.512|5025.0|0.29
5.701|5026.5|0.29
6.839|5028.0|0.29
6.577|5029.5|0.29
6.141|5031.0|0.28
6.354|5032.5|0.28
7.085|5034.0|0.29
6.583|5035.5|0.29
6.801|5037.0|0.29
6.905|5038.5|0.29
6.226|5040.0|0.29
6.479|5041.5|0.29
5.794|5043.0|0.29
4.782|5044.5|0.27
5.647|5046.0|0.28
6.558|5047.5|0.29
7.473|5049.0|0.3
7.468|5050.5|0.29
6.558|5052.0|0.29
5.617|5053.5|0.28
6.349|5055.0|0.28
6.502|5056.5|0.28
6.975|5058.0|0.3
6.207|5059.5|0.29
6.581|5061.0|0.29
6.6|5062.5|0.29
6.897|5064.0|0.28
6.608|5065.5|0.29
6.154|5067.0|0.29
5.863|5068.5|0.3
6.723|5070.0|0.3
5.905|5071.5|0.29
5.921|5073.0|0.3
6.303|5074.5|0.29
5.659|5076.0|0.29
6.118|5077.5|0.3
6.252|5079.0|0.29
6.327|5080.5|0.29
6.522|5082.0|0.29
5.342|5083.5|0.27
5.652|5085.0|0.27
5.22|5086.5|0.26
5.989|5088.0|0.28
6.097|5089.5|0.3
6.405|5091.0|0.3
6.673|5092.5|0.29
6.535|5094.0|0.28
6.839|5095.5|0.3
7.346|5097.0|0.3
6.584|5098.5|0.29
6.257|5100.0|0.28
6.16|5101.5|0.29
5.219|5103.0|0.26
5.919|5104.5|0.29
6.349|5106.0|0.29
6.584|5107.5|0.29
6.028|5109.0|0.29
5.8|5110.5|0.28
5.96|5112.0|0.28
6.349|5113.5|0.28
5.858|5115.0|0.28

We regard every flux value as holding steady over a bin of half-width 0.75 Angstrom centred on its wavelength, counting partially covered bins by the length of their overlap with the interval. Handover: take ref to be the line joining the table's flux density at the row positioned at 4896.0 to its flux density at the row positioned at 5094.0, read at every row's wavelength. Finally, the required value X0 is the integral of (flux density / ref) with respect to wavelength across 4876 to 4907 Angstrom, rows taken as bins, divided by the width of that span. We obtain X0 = 1.09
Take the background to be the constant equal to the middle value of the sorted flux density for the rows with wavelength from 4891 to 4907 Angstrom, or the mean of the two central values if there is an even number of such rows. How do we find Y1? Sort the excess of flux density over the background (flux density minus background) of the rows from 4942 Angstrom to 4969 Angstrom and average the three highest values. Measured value 0.62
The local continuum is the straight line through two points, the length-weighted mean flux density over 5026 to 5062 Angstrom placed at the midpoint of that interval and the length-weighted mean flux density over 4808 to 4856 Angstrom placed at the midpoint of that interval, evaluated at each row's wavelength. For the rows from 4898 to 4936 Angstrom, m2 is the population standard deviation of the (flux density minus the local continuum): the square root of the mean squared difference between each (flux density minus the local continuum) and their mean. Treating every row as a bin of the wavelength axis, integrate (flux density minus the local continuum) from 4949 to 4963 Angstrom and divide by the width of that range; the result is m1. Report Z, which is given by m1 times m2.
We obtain 0.09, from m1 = 0.14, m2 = 0.65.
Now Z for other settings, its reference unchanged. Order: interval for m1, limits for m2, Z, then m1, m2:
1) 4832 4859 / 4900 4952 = -0.02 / -0.03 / 0.58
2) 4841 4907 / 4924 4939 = -0.12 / -0.18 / 0.68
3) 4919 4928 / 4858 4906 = -0.38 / -0.55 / 0.69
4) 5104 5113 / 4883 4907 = -0.07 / -0.12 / 0.63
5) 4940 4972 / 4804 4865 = 0.07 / 0.15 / 0.46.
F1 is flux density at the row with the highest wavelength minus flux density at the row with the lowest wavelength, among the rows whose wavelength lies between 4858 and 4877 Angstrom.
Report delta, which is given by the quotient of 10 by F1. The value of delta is -18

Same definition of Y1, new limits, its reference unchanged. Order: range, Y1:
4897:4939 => 0.69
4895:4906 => 0.60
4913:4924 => 0.15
